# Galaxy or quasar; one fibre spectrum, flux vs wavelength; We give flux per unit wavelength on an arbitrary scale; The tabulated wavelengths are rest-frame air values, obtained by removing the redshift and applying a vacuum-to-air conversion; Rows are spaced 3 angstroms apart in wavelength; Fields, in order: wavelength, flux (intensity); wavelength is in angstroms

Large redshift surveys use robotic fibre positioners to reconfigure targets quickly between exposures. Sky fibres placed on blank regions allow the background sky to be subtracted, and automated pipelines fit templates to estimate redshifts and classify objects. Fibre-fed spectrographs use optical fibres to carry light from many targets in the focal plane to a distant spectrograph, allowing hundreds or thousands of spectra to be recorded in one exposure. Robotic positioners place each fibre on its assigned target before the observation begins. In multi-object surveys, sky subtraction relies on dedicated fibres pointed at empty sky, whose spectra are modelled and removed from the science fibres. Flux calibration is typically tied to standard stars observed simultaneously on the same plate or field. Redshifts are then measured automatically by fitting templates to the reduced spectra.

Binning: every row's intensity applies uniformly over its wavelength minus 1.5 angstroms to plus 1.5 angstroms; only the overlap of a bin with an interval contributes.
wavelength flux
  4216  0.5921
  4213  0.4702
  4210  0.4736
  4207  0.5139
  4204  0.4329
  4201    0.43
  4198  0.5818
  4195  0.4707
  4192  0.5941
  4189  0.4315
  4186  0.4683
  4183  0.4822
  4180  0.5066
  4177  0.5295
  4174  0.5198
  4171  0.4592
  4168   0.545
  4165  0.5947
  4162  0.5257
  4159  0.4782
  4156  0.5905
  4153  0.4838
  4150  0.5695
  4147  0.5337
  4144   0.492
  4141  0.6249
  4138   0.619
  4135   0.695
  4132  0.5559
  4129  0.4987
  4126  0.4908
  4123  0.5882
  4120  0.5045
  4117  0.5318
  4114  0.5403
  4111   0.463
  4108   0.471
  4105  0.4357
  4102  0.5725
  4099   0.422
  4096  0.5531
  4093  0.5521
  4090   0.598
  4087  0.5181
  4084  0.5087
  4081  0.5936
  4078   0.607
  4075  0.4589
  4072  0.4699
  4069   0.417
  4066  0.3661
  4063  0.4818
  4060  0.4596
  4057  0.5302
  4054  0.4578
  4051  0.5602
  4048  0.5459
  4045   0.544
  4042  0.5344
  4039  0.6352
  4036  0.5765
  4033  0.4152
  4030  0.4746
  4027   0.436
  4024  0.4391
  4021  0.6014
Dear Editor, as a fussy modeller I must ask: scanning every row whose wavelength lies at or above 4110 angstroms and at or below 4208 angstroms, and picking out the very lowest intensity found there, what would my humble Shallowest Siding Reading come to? 0.43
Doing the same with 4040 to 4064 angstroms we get 0.4578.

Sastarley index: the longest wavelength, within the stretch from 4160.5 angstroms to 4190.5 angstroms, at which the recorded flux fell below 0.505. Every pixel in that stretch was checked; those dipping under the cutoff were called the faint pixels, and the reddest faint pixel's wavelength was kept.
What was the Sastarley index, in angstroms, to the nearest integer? 4189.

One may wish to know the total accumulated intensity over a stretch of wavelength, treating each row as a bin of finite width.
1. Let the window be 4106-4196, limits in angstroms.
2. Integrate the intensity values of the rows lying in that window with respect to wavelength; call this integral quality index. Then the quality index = 48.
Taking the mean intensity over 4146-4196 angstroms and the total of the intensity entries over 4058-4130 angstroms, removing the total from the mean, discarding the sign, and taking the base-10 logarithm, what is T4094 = 1.1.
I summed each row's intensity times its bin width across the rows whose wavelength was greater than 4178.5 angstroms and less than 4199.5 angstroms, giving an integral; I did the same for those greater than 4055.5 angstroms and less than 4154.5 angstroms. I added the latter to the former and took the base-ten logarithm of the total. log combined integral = 1.79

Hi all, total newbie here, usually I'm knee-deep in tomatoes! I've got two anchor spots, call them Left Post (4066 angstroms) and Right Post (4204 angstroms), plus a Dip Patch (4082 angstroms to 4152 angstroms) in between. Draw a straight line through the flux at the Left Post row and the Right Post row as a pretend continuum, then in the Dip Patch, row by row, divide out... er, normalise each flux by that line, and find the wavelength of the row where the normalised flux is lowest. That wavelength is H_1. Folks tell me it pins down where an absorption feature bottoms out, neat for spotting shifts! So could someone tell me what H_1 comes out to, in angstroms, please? 4099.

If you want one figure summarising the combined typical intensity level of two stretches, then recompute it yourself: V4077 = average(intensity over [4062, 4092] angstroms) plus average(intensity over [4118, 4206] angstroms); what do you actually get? 1.03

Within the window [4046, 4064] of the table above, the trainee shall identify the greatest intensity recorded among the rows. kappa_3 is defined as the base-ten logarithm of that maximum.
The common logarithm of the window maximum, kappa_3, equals -0.252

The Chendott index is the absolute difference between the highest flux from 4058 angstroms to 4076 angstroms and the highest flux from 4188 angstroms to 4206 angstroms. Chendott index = 0.112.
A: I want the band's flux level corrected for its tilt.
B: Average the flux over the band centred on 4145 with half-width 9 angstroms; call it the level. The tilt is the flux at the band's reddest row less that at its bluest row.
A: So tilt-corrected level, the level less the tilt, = 0.69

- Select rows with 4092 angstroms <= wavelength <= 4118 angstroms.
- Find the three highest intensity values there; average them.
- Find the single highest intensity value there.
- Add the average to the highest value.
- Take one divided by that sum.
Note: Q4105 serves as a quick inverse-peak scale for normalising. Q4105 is 0.884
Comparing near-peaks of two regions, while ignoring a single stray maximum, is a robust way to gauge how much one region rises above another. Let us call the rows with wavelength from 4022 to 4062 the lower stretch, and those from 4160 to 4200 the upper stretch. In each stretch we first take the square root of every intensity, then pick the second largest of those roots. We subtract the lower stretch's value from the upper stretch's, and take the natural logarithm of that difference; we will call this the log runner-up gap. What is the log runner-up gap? -4.5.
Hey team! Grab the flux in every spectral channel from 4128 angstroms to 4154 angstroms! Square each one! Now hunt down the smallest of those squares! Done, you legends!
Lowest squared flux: 0.23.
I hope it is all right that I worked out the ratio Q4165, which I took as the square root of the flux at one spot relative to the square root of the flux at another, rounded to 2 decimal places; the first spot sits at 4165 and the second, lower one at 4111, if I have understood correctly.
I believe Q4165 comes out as 1.13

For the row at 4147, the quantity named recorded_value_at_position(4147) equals 0.5337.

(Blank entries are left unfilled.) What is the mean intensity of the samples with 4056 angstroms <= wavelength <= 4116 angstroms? 0.501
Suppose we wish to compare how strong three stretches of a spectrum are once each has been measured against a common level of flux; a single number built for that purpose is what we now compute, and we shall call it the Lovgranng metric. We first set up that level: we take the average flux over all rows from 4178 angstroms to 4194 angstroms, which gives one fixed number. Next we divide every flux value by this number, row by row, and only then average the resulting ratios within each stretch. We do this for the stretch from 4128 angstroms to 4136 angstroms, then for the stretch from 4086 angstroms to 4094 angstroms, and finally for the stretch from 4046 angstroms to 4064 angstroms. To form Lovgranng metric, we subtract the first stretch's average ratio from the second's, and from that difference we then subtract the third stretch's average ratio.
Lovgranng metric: -1.07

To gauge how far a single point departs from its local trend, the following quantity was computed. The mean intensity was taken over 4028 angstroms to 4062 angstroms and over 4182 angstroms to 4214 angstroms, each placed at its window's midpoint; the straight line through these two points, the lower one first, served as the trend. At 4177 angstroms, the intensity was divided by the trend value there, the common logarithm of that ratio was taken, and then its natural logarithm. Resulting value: -3.42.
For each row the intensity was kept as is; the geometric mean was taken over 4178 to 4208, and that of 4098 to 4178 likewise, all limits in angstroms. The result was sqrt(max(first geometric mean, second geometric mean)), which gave 0.726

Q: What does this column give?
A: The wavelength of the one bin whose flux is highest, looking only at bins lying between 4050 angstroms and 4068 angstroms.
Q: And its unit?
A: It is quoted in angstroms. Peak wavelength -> 4051 angstroms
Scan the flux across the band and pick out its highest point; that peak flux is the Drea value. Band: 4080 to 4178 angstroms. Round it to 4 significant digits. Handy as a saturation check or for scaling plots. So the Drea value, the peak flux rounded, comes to 0.6950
